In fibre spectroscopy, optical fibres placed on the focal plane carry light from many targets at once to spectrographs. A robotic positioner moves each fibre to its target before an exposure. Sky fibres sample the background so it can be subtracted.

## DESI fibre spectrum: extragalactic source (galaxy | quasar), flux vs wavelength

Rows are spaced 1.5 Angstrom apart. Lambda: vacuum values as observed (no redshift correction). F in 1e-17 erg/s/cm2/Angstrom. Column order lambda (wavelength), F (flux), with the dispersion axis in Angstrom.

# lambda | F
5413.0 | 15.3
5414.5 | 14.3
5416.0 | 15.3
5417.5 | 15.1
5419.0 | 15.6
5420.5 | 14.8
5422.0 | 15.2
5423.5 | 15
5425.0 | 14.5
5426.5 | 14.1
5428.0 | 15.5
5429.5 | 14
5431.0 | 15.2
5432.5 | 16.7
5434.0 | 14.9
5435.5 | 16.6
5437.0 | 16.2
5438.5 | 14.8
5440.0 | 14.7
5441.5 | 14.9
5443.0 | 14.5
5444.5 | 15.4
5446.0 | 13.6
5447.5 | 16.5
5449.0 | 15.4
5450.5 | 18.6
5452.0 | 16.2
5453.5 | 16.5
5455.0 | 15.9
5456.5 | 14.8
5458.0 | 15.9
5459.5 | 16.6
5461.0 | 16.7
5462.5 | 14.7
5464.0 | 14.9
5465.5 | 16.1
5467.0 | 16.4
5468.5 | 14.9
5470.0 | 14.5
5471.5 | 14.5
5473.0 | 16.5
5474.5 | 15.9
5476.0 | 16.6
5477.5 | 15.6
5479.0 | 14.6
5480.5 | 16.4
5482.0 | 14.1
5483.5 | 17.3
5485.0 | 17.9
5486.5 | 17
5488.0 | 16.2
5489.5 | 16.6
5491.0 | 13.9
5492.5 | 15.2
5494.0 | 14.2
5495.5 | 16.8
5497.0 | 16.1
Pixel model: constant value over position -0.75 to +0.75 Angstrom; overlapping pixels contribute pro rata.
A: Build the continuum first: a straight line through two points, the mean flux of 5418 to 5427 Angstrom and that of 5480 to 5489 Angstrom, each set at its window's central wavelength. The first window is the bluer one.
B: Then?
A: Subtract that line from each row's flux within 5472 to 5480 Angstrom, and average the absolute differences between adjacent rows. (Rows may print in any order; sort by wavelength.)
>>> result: 0.84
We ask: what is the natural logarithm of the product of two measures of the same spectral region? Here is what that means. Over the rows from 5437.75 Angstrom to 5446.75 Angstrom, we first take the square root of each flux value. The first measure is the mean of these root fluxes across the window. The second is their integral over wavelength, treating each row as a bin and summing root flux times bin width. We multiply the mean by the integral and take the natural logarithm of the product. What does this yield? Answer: 4.9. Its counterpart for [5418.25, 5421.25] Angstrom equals 3.8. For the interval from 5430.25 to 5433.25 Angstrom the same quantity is 3.9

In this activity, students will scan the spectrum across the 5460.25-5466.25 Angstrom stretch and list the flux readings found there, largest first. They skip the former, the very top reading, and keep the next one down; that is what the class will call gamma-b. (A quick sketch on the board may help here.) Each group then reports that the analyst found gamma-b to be 16.1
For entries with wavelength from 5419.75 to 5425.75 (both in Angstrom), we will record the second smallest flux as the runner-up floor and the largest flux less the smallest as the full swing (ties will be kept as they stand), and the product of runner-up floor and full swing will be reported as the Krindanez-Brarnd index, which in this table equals 10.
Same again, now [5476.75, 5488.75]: 55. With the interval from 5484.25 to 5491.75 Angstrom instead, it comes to 65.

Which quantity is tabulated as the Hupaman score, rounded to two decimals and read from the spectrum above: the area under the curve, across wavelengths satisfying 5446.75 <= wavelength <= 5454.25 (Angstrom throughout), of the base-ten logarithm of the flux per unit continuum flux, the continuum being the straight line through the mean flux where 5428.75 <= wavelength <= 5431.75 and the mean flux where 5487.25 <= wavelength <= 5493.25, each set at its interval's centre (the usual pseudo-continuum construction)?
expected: 0.35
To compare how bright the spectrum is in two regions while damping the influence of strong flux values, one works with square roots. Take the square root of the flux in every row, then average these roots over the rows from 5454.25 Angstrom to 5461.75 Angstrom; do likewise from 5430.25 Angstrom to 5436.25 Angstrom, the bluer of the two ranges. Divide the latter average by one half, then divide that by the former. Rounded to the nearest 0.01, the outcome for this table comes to 1.99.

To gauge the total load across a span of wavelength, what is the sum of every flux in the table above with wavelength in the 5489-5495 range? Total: 59.9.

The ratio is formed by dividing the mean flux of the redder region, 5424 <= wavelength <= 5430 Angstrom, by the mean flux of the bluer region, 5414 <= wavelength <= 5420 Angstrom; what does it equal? 0.96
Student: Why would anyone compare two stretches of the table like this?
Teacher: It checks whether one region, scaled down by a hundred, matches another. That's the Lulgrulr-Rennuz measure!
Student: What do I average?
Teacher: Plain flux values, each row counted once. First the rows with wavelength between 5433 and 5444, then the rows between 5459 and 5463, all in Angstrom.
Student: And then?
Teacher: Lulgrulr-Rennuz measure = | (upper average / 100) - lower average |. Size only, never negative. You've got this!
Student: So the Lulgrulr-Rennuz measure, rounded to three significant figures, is 15.1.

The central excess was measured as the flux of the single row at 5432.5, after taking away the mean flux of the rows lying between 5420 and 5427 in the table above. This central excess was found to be 2.0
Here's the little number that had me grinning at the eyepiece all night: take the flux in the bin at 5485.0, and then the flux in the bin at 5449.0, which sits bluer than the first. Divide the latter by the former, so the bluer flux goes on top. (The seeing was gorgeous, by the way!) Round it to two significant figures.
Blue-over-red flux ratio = 0.86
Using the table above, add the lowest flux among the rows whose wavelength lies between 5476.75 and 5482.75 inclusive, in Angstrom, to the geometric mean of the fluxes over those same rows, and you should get 29.2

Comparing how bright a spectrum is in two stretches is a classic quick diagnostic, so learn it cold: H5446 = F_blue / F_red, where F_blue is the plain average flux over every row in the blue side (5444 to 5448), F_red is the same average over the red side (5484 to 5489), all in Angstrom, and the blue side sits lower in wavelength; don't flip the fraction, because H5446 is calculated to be 0.89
